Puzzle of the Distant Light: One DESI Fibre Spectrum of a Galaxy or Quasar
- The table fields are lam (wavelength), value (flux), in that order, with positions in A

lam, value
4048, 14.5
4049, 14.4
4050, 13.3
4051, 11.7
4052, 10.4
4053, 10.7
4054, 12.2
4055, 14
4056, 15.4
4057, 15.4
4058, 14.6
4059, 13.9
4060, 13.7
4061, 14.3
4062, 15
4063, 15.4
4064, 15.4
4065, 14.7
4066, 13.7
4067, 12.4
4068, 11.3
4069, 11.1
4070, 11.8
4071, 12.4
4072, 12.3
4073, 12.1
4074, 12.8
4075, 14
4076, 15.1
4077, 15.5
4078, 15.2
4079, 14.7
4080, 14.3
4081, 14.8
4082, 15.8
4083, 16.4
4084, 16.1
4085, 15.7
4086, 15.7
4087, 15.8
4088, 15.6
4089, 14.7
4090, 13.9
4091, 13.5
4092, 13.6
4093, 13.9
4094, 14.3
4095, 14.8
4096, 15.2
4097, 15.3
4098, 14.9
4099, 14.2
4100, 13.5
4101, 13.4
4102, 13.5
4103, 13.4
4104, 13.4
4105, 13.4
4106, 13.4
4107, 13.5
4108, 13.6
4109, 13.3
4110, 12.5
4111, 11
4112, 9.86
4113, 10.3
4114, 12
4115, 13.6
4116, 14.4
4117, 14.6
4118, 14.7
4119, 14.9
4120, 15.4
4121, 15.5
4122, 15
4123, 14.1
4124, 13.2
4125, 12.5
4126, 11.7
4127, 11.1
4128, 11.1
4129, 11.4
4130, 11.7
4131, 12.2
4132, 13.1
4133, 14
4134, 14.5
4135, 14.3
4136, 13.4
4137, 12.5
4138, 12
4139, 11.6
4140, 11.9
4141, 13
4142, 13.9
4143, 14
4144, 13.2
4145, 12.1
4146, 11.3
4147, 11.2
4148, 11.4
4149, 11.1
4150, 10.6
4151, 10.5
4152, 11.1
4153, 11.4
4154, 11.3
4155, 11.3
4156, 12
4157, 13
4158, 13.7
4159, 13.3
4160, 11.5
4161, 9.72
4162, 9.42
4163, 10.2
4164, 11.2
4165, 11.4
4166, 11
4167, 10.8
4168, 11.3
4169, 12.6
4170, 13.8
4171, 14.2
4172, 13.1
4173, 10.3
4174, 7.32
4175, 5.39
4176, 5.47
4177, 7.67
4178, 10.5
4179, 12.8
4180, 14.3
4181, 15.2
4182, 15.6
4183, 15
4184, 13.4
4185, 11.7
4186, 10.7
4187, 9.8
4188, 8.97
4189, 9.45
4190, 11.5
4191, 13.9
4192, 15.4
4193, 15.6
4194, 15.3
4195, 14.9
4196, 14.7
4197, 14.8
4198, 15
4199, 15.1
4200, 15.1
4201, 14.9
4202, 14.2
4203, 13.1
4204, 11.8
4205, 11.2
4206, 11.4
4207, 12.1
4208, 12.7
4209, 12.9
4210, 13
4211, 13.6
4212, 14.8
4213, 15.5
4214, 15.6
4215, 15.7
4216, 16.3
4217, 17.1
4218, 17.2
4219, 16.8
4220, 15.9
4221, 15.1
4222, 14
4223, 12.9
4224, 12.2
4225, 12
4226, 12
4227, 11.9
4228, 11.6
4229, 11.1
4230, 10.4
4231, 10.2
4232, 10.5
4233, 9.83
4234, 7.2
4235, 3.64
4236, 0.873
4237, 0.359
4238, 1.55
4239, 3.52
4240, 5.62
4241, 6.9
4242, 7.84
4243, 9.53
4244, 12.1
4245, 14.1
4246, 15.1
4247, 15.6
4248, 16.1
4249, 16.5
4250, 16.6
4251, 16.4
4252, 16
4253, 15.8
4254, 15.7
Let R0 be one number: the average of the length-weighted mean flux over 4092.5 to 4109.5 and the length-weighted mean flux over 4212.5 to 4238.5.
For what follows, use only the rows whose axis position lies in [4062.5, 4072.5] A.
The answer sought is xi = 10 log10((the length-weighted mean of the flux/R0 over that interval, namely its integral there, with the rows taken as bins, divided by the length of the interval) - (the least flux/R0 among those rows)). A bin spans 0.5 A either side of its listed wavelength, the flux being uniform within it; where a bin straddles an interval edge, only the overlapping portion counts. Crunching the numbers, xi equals -8.1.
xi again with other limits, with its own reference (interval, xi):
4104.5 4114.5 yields -7.2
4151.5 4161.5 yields -7.8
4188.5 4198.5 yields -4.4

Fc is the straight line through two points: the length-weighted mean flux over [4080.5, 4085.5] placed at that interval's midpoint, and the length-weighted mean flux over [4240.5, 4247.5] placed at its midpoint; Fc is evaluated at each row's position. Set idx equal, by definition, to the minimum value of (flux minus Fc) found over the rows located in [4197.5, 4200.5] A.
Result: 2.2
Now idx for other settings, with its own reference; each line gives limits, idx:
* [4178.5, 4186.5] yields -2.4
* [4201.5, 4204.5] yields -0.8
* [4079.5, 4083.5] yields -1.5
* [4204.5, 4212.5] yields -1.4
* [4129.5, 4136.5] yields -2.8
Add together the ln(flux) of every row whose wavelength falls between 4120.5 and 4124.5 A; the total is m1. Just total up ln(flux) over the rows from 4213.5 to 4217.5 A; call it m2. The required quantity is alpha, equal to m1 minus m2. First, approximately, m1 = 10.7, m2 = 11.1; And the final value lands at -0.5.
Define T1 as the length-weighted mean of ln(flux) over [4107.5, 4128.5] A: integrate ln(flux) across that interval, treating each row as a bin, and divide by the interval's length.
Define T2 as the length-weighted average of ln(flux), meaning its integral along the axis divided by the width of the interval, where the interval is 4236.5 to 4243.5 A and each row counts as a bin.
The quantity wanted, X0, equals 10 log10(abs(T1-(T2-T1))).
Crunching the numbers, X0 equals 5.9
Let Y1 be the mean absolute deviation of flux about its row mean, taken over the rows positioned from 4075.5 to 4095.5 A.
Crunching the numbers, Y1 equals 0.7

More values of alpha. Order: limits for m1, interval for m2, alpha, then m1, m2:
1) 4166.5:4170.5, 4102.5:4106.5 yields -0.4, 10.0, 10.4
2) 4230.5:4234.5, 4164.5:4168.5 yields -0.7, 8.9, 9.6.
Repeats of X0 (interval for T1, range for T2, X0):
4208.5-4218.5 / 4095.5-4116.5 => 4.6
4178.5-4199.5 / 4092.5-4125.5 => 4.1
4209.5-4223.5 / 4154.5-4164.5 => 4.8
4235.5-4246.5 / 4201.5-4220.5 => -4.9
